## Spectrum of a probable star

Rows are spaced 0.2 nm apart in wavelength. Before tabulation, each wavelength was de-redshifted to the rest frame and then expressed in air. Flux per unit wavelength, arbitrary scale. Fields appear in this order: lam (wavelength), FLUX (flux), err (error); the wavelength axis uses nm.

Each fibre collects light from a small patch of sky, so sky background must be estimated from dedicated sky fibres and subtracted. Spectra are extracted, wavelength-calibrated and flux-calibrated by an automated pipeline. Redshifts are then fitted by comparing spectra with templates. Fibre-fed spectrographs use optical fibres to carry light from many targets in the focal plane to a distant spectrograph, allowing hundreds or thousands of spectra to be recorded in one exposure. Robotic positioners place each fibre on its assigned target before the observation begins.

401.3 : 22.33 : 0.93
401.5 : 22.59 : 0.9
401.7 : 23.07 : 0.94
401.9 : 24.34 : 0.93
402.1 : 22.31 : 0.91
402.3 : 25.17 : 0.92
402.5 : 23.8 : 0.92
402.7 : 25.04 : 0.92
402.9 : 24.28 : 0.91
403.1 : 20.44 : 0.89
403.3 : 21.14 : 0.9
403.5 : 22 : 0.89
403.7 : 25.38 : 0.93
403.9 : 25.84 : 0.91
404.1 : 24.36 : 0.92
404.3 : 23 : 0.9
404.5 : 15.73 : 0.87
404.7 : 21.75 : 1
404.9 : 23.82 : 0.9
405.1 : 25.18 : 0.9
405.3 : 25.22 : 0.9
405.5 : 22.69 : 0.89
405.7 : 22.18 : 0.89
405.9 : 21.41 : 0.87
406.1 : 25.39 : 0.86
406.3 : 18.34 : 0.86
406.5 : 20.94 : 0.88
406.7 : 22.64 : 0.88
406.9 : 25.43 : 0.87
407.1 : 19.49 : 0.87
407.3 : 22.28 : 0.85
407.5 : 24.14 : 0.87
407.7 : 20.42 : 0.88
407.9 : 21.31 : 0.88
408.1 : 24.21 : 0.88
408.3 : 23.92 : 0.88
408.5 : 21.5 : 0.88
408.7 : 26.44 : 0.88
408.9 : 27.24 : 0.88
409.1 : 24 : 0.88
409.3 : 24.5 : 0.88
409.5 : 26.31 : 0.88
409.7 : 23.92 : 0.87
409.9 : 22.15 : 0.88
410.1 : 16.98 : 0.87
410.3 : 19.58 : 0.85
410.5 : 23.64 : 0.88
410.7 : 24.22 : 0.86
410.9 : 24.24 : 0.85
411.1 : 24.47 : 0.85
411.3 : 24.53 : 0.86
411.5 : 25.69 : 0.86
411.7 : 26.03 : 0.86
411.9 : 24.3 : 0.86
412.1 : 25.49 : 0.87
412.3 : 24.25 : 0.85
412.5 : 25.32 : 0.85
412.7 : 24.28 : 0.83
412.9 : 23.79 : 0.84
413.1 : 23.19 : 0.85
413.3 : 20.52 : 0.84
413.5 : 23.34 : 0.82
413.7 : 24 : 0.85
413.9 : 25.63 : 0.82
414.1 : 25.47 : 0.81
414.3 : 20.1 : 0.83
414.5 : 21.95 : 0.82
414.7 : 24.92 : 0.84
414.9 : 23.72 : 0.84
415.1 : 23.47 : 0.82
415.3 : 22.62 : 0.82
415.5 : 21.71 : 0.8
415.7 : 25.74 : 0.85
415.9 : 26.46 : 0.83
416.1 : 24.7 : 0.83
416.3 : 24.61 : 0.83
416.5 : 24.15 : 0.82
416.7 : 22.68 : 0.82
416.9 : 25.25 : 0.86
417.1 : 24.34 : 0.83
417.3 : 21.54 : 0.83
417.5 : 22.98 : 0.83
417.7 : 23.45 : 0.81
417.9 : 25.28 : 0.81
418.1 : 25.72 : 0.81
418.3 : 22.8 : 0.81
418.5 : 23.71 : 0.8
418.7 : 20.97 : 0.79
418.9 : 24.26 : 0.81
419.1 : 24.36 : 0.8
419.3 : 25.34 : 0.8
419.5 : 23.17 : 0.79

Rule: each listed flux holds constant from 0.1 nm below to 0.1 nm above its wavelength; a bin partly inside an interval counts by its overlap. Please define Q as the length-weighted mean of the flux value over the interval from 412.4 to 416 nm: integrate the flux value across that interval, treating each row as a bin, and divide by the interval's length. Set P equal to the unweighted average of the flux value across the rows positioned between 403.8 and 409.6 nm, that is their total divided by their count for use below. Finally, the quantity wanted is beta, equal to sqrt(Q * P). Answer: 23.4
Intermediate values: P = 23.1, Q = 23.7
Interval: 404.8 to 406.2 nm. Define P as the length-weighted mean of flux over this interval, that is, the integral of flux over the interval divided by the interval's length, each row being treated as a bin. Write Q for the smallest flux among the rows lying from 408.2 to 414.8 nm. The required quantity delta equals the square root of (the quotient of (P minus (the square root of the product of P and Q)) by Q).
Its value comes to 0.46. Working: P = 23.7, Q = 16.98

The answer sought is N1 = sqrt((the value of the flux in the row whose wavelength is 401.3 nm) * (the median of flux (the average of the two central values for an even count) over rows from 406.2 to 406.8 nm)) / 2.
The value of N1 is 10.8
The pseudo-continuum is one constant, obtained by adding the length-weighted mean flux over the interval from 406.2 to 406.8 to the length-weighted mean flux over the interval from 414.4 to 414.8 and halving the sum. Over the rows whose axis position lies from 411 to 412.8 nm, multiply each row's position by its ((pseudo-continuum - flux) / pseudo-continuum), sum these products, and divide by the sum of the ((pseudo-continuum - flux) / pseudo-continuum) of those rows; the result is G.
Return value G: 411.89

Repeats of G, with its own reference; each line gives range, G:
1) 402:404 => 403.06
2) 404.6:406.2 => 405.42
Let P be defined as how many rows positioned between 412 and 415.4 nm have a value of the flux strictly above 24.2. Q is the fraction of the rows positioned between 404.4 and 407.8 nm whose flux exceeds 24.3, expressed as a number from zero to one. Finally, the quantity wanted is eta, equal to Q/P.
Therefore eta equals 0.034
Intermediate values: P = 7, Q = 0.24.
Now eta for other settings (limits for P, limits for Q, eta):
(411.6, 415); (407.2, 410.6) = 0.026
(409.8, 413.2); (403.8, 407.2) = 0.032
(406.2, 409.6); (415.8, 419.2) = 0.078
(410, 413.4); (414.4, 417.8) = 0.037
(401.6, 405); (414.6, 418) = 0.067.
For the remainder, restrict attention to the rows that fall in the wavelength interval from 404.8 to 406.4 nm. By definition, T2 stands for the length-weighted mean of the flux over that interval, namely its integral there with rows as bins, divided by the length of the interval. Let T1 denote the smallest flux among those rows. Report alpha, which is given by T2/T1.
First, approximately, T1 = 18.34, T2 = 23.0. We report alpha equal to 1.26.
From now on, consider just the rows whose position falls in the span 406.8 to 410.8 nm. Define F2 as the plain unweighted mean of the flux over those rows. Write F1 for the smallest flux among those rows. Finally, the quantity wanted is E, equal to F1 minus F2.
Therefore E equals -6.1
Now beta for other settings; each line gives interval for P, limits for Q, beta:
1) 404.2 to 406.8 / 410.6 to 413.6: 23.2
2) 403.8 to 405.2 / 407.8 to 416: 23.3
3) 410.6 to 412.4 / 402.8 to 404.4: 24.0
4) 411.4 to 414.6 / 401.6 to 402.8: 24.0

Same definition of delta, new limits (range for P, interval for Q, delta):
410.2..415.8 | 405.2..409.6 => 0.40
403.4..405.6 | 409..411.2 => 0.44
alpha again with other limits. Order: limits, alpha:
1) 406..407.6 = 1.22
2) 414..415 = 1.16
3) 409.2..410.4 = 1.31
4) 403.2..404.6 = 1.43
